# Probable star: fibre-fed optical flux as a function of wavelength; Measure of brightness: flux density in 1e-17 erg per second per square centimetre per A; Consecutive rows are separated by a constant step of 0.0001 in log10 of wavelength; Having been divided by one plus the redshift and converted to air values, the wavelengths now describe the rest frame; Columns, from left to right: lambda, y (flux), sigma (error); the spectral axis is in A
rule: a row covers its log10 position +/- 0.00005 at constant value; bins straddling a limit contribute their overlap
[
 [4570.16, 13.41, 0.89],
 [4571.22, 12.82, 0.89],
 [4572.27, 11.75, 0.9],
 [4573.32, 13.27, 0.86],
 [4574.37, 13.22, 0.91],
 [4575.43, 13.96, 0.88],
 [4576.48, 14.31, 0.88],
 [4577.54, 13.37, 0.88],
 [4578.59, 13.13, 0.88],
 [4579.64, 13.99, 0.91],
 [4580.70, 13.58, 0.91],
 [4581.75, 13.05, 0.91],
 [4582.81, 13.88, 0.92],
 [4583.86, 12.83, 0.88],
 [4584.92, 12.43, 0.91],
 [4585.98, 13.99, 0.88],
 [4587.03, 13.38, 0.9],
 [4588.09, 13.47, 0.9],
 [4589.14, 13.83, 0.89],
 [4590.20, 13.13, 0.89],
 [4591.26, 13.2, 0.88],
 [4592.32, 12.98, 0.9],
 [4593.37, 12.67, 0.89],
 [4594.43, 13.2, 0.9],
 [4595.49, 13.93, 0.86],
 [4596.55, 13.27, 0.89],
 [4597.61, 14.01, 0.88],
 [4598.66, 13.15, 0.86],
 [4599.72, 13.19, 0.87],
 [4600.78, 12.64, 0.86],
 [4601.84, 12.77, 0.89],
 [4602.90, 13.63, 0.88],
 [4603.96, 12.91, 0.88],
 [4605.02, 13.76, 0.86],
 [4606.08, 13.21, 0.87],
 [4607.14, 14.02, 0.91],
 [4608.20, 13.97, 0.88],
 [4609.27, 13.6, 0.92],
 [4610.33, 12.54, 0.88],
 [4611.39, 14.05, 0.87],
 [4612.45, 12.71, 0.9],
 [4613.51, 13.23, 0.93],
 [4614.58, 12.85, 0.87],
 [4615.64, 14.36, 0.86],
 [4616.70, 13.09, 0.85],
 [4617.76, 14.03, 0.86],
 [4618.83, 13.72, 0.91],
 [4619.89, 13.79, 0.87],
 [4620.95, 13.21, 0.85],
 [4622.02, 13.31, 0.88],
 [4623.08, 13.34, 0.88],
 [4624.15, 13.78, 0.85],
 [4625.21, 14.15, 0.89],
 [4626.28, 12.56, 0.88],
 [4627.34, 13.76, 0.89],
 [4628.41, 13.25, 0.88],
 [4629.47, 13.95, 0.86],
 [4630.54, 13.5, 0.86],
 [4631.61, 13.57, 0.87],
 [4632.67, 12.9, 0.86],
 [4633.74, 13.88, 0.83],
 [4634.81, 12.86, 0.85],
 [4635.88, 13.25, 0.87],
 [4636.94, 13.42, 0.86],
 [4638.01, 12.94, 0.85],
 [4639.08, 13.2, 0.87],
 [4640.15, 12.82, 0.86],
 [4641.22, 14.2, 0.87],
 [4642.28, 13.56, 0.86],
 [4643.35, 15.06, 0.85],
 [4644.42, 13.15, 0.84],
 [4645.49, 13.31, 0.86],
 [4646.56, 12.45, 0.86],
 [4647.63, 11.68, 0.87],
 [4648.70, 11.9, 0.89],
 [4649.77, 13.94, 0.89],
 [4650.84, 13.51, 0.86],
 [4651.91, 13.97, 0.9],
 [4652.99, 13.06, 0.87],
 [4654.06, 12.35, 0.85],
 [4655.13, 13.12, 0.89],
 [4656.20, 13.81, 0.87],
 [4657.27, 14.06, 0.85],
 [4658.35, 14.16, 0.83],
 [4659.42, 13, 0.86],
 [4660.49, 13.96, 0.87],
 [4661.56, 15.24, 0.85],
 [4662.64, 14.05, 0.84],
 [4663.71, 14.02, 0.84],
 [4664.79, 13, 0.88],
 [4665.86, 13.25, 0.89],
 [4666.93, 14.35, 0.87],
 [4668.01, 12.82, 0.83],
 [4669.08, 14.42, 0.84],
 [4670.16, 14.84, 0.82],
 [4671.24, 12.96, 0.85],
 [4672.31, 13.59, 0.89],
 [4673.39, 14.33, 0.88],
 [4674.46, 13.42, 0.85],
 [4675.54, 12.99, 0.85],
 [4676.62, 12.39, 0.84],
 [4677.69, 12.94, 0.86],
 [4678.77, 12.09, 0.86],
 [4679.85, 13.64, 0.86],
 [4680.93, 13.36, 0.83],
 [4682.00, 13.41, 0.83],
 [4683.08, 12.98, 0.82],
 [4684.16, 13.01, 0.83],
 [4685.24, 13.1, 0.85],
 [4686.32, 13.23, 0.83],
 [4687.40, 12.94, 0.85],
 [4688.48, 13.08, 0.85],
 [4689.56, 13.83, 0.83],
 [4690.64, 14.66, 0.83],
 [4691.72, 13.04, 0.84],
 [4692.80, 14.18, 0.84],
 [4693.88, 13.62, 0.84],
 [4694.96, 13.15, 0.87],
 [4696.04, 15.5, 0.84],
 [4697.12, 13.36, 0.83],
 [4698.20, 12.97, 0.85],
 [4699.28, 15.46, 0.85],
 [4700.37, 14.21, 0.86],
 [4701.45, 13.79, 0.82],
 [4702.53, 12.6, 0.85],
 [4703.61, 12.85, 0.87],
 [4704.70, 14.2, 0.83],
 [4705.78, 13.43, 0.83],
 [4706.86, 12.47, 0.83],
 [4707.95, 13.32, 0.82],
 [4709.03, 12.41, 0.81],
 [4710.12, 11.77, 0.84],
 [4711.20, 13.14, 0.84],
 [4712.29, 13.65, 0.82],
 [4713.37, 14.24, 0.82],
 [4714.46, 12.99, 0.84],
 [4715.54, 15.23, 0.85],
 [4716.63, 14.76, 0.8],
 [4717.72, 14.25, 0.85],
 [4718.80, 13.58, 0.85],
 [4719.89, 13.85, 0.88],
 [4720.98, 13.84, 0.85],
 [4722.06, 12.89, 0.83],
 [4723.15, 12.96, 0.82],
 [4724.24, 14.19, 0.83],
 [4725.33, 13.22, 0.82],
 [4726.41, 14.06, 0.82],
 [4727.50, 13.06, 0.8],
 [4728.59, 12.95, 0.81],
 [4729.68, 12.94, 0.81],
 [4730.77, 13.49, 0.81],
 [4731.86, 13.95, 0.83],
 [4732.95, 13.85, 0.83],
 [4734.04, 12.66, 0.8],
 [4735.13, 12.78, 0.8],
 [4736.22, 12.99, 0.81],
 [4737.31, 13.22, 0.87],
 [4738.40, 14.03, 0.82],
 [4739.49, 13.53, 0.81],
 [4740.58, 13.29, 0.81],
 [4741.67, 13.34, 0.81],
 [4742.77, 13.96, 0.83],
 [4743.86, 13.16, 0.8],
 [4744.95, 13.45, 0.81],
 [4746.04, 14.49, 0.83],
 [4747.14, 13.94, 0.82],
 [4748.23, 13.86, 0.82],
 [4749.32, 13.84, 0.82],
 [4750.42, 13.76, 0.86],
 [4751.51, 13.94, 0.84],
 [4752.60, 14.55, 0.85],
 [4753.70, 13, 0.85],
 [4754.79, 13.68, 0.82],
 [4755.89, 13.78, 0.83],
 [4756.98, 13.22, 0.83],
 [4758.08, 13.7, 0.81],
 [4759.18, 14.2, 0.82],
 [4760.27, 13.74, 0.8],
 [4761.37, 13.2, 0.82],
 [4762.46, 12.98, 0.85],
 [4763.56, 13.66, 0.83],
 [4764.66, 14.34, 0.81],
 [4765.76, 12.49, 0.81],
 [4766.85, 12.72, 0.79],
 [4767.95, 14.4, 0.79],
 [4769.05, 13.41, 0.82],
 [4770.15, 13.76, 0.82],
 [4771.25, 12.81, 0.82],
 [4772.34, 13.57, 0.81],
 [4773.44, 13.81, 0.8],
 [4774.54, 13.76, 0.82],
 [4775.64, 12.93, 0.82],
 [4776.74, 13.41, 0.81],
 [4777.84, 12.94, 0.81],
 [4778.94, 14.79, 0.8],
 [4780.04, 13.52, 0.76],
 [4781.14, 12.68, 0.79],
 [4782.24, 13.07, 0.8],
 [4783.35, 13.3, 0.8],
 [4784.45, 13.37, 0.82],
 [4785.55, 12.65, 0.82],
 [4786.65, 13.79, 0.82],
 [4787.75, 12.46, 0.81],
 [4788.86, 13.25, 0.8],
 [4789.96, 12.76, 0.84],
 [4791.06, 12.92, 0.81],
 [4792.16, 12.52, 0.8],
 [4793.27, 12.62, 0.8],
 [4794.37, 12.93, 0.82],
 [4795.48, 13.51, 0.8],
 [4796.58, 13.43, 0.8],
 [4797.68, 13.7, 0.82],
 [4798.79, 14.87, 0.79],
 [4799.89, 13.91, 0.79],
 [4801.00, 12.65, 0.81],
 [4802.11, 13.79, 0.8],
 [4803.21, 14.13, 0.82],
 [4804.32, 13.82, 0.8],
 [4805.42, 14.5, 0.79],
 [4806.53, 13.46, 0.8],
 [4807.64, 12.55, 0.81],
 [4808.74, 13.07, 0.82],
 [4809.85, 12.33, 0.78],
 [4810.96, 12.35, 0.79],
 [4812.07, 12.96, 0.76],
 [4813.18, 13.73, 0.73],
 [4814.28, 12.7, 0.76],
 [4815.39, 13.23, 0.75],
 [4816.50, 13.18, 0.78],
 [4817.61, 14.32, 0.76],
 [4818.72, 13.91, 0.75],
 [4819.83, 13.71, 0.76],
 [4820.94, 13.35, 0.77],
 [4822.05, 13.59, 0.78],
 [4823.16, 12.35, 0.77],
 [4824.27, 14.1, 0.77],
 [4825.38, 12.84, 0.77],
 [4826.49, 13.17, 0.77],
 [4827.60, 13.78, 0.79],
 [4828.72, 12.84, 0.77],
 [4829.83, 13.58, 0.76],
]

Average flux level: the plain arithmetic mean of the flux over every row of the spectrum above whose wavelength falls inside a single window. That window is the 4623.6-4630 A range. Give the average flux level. 13.58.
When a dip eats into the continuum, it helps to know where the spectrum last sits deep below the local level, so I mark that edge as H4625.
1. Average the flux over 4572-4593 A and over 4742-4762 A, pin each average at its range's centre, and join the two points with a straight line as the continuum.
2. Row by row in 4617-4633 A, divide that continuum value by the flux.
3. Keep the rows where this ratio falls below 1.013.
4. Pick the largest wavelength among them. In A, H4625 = 4631.61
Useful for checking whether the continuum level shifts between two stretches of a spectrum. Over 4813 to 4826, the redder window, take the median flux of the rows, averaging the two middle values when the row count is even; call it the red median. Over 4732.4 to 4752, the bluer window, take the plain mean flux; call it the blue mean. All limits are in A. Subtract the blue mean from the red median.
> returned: -0.09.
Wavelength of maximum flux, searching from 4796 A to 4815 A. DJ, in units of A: 4798.79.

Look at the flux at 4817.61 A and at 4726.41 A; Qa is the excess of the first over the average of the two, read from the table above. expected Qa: 0.13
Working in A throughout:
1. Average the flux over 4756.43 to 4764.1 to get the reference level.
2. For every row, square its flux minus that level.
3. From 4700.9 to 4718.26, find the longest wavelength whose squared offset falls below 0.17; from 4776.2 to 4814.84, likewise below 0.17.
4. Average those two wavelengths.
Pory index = 4762.7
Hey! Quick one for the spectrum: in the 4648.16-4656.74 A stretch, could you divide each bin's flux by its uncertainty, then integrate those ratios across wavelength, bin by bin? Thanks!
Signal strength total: 129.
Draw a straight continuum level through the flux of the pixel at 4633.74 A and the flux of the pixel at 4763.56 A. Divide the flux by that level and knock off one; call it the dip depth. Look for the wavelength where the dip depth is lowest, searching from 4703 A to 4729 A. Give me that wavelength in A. 4710.12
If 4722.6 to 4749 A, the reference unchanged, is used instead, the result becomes 4734.04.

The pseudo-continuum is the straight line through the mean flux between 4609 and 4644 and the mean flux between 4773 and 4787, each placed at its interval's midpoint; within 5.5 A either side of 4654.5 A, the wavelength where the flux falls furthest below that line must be 4654.06 A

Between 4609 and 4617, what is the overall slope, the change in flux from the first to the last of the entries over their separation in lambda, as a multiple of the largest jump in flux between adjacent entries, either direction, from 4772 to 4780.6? -0.04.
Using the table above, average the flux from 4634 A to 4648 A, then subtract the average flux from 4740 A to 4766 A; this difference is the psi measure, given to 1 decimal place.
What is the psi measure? -0.4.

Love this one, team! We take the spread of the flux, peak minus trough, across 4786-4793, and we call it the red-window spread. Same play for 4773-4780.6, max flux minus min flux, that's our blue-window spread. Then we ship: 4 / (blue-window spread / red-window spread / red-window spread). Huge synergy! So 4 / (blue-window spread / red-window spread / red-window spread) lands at 3.8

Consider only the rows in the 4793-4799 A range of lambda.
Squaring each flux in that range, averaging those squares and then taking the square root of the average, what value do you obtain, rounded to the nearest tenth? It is 13.5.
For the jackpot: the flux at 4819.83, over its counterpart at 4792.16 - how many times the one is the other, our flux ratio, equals 1.10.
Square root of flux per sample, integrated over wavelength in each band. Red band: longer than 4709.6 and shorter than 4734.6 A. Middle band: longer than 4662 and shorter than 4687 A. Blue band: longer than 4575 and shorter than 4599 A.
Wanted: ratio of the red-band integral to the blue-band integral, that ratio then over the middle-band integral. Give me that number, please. 0.0114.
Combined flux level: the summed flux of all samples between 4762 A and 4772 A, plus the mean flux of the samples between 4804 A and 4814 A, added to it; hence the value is 134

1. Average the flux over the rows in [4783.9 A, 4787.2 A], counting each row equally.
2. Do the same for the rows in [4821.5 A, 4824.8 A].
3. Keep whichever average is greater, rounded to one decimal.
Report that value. 13.3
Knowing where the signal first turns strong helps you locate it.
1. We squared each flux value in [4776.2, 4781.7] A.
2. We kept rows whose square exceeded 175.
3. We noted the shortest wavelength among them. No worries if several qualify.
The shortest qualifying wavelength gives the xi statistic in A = 4776.74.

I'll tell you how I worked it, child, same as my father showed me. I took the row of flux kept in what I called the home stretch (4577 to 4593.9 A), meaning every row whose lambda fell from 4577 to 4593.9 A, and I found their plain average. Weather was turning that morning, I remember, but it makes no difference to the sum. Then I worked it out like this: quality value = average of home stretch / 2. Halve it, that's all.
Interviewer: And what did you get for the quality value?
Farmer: 6.65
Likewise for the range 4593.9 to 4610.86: 6.68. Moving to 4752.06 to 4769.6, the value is 6.78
